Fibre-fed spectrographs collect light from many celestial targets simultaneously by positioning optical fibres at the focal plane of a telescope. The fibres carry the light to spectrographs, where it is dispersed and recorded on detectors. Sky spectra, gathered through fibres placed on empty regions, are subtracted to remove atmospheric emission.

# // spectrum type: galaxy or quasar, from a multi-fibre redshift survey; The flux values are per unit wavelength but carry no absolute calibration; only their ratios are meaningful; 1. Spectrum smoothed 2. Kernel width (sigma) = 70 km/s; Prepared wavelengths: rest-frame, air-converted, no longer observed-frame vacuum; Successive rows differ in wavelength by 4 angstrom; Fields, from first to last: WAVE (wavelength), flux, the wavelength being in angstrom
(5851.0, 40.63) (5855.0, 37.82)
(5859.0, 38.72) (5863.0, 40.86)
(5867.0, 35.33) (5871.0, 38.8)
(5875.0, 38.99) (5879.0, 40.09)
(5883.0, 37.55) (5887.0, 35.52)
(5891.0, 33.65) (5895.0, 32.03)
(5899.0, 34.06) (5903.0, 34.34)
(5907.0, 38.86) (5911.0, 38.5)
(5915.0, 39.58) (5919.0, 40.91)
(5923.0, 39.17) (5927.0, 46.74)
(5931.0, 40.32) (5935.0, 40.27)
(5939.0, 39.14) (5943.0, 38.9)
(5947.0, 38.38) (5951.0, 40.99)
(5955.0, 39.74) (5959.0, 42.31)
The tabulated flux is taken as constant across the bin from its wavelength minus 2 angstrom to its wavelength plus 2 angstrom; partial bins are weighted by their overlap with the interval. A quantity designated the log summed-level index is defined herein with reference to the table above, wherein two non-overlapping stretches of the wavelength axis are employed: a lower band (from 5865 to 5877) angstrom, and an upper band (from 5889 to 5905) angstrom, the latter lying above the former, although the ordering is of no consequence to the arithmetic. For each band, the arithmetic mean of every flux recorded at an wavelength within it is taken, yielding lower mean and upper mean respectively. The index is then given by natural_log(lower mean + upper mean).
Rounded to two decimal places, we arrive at 4.27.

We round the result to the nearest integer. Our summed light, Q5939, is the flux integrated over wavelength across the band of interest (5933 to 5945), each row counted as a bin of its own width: 473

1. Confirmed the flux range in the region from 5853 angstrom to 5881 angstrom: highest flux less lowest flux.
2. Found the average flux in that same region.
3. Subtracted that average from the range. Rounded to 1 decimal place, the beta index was -33.1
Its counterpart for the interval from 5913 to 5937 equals -33.6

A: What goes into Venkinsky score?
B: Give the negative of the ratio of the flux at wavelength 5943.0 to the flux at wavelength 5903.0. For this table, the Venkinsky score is -1.13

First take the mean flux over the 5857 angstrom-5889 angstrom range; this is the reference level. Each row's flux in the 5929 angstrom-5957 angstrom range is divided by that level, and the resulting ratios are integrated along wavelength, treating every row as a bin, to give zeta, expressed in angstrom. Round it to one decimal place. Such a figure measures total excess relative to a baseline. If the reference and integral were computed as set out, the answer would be 29.1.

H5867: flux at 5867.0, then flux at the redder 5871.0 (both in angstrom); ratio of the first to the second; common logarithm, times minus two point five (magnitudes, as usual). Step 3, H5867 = 0.10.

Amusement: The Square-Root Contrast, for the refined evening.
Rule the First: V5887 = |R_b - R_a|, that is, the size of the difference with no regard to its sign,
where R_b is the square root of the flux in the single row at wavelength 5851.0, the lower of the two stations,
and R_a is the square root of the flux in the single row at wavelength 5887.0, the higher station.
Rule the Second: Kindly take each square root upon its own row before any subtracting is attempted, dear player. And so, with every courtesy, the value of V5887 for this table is 0.41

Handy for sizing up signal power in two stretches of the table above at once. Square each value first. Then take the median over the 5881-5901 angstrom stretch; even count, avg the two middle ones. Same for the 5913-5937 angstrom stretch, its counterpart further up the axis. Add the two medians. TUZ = 2784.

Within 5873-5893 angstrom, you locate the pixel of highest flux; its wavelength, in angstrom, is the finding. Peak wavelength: 5879.0 angstrom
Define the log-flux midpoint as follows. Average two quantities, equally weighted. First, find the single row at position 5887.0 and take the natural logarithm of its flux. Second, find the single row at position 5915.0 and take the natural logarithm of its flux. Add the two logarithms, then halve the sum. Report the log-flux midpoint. 3.62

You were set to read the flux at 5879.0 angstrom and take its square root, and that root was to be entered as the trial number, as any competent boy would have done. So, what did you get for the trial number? 6.33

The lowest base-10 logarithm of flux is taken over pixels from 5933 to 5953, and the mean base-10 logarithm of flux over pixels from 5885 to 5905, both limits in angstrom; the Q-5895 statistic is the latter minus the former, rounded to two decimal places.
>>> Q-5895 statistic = -0.05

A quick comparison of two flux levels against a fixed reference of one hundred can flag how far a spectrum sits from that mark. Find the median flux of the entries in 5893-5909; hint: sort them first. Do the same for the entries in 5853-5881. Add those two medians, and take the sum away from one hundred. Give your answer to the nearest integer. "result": 27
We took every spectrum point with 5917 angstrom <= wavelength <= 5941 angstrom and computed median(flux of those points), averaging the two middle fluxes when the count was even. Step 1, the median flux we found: 40.3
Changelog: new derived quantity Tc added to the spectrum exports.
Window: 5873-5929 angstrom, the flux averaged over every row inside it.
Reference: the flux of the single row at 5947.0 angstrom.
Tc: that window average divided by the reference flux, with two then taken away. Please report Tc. -1.01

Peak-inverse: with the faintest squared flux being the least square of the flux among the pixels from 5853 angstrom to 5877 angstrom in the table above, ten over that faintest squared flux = 0.0080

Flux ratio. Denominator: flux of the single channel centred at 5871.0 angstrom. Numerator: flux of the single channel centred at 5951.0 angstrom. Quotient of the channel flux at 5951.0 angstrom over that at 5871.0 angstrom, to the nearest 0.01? 1.06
